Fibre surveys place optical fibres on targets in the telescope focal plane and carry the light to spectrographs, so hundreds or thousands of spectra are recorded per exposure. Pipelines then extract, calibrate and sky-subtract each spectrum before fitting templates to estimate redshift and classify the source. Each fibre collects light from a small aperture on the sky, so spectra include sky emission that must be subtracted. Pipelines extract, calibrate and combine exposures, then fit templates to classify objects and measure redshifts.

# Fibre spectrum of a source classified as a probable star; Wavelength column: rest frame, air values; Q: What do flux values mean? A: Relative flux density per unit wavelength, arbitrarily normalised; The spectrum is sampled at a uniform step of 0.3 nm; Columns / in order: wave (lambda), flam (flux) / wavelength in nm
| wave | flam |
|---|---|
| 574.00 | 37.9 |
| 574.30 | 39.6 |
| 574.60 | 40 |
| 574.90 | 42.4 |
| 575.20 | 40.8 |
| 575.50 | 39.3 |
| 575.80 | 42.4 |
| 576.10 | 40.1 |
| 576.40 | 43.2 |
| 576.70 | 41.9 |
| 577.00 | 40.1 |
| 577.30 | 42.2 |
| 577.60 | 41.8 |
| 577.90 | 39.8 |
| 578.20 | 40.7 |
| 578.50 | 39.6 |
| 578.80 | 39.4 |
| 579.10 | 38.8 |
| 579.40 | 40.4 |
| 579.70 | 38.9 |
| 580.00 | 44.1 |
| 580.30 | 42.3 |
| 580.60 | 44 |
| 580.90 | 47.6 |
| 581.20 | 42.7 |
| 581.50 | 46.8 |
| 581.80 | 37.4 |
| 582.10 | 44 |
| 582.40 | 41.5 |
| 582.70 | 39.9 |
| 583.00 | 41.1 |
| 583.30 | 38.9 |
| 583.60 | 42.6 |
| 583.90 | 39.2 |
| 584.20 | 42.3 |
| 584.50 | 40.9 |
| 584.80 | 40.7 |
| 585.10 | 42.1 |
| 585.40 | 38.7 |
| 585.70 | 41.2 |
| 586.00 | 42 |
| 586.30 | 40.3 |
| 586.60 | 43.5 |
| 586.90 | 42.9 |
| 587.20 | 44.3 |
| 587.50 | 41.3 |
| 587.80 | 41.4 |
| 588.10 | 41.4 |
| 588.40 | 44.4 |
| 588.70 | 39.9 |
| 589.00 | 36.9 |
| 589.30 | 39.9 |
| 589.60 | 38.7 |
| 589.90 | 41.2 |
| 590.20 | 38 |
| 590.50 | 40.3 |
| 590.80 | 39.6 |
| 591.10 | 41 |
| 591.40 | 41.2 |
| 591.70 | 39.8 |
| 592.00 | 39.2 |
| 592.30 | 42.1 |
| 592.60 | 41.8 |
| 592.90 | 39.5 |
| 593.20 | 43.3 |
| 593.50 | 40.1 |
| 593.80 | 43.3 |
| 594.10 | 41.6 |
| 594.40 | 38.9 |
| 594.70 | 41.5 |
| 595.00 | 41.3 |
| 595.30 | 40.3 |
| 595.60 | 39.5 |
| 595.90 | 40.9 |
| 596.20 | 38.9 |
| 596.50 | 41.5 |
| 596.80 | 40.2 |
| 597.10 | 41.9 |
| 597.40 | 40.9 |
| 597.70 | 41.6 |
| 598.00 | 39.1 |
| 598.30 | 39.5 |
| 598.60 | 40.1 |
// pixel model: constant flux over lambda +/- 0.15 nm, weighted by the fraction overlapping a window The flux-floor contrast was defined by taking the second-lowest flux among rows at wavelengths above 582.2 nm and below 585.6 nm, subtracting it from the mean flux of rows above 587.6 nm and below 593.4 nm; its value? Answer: 1.61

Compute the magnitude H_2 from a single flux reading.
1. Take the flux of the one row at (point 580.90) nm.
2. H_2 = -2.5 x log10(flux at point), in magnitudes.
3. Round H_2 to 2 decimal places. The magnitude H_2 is -4.19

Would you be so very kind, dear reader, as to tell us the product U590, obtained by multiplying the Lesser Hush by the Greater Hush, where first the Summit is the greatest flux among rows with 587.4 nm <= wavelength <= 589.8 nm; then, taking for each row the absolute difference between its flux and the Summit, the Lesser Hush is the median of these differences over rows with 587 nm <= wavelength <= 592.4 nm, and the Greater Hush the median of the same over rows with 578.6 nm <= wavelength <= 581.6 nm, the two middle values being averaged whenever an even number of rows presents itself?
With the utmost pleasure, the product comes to 10.5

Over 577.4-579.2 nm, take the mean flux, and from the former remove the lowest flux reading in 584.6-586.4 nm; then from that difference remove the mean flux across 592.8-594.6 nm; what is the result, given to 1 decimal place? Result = -39.8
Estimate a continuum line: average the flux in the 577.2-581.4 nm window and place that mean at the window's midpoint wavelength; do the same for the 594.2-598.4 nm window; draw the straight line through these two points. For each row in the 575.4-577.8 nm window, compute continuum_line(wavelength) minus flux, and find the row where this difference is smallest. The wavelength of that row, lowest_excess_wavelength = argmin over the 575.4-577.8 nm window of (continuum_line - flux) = 576.40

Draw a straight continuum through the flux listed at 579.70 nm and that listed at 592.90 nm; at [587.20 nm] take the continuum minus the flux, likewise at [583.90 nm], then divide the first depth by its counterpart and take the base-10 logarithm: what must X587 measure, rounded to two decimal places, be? 1.67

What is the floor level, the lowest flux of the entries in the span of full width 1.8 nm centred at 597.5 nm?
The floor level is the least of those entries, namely 39.1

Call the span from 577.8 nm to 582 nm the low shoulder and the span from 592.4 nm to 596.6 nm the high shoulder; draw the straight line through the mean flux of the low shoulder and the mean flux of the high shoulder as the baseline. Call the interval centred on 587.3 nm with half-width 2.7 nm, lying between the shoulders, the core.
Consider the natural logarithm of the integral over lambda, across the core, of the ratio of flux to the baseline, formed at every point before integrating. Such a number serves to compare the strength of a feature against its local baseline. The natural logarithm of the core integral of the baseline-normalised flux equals 1.68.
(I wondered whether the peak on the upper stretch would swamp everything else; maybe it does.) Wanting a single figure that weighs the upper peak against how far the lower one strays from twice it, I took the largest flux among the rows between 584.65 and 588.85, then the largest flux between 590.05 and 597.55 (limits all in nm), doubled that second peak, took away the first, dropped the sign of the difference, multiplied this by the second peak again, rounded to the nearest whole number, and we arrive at 1827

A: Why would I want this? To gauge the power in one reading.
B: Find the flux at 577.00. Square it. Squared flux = 1608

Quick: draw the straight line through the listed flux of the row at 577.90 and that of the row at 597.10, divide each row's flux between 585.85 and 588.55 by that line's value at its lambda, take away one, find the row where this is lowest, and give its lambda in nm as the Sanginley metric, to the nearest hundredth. 586.30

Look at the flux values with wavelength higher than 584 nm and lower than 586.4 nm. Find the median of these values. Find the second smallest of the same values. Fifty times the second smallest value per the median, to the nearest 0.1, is 49.1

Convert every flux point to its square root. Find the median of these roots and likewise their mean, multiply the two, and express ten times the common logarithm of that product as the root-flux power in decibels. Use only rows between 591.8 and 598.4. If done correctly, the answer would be 16.1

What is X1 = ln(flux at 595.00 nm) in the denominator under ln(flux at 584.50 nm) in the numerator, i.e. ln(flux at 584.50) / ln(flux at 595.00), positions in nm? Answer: 1.00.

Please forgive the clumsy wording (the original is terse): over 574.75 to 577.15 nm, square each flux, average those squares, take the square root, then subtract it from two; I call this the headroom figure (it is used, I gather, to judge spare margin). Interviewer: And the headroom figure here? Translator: -39.3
